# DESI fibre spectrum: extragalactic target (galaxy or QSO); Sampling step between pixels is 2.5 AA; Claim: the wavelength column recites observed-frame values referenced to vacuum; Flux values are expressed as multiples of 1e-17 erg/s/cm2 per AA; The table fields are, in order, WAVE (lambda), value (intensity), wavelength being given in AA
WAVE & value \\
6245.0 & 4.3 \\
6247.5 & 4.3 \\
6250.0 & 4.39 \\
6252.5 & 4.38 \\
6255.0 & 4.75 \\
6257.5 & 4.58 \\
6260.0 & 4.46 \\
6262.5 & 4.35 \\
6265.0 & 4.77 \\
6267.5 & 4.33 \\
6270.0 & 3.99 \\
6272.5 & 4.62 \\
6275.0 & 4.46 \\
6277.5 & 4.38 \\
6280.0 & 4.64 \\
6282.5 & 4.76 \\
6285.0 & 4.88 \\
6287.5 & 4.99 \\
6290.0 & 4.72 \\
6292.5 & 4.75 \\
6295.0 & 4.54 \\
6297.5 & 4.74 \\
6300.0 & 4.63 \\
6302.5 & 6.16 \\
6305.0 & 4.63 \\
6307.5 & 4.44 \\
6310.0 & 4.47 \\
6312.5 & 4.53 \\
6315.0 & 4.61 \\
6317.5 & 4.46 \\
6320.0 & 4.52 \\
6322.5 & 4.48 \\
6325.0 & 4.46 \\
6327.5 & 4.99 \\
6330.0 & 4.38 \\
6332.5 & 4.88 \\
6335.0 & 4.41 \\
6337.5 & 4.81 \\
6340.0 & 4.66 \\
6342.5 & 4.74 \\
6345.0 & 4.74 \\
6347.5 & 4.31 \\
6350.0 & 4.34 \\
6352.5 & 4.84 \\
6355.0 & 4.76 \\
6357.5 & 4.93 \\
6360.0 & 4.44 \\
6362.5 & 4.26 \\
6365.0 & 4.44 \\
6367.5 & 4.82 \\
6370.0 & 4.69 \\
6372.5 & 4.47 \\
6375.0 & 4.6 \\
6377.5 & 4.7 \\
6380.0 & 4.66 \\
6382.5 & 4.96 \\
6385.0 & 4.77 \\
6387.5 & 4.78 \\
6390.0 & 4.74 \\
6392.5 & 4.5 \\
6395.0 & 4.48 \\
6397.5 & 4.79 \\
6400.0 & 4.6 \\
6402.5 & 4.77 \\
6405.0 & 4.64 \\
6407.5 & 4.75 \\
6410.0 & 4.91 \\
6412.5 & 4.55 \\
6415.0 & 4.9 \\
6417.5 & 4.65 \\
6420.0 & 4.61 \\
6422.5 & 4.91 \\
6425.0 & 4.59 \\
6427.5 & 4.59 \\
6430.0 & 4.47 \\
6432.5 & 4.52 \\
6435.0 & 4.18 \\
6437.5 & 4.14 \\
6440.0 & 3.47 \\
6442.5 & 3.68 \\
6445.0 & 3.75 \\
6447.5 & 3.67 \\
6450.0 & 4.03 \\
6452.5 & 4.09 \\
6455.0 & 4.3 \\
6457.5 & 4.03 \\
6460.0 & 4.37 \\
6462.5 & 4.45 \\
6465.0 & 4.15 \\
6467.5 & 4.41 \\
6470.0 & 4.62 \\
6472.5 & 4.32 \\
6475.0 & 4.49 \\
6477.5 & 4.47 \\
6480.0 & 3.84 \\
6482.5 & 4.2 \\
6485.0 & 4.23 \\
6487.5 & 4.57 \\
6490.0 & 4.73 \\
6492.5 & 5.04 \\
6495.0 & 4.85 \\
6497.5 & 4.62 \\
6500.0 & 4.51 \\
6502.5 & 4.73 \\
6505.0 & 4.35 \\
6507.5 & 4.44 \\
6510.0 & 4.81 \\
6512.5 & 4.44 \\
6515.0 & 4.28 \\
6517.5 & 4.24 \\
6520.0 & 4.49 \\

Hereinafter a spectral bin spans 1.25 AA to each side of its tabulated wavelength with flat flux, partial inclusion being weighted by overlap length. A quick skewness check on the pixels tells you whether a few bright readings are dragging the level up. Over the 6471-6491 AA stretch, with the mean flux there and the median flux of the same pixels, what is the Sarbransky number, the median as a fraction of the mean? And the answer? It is 1.009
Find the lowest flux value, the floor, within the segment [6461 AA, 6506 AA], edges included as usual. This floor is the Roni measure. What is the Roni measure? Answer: 3.84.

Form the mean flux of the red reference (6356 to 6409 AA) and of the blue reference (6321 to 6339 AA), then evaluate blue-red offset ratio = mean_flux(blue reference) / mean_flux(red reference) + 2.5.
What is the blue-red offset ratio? 3.49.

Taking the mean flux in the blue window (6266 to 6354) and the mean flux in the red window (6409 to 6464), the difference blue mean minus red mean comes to 0.33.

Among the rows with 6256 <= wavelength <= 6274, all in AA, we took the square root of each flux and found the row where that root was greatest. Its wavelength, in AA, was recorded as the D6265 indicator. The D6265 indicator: 6265.0 AA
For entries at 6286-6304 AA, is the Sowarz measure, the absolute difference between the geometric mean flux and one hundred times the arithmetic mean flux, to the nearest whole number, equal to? 488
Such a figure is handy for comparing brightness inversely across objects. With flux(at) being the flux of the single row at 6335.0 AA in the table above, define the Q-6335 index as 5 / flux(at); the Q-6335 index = 1.13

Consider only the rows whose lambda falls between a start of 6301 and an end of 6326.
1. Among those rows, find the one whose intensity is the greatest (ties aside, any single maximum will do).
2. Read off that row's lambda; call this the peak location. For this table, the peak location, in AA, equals 6302.5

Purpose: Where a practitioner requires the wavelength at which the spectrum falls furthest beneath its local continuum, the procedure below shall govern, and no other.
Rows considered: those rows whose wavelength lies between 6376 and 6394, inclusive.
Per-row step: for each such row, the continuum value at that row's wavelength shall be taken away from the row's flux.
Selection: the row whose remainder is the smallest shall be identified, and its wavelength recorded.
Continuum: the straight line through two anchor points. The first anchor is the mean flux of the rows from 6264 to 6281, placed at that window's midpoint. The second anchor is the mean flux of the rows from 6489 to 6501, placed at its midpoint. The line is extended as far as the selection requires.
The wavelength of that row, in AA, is 6392.5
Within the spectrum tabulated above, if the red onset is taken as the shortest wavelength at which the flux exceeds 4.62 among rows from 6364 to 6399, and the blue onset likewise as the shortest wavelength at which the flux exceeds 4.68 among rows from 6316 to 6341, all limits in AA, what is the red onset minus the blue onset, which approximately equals 40.0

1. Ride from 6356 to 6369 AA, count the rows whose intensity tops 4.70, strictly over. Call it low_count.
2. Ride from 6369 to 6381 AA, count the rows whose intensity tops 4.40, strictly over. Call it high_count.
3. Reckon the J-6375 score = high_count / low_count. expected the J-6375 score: 2.5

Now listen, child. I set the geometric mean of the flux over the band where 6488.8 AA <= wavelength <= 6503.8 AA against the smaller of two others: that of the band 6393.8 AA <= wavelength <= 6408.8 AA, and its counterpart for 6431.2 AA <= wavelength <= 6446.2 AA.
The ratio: 1.20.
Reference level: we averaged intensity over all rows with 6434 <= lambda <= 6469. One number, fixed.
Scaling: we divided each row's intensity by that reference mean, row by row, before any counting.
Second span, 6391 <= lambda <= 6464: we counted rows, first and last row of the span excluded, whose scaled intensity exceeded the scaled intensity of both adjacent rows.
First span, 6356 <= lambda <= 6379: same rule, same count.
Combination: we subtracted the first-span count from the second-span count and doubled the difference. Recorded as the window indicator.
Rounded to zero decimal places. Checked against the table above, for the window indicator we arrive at 14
